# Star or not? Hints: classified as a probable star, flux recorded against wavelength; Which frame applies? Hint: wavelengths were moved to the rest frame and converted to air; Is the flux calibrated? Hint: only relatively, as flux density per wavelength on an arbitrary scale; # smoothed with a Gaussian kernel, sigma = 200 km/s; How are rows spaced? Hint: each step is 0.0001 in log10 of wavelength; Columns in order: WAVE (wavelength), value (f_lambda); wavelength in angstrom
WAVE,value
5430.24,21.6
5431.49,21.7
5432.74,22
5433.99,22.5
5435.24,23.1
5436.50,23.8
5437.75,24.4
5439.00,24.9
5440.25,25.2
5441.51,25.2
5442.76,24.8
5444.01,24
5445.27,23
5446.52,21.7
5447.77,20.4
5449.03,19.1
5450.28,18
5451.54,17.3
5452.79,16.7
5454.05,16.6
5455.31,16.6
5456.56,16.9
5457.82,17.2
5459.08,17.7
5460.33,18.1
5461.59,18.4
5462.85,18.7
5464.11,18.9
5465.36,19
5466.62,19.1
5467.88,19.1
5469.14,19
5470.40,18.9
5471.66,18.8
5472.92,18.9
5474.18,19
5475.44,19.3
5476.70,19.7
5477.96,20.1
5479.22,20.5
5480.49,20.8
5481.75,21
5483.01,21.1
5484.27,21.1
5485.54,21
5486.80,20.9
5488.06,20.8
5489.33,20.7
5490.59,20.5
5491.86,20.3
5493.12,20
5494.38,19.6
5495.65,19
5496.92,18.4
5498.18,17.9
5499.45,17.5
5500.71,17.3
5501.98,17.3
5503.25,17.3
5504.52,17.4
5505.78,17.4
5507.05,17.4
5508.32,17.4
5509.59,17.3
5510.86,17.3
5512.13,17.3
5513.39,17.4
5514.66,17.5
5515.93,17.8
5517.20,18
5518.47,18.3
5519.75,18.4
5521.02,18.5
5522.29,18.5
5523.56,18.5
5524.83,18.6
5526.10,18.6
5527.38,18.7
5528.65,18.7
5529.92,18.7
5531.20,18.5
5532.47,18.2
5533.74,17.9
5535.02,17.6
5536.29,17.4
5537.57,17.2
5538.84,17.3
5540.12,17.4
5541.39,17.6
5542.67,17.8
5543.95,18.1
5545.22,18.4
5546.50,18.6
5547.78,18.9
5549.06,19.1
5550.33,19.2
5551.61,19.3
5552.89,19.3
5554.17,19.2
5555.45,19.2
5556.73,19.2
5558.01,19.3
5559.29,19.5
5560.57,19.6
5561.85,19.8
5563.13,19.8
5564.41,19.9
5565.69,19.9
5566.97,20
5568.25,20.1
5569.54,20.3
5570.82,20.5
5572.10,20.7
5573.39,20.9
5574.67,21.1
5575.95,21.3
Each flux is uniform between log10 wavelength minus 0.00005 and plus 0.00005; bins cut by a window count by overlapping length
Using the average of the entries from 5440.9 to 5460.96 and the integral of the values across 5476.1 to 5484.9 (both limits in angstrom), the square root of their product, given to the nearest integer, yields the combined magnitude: 60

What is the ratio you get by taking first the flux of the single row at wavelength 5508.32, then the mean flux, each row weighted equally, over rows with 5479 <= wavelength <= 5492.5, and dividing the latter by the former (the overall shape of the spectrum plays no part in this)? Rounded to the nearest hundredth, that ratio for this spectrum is 1.19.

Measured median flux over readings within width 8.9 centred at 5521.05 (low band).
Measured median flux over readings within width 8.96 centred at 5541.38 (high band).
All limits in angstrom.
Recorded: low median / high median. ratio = 1.05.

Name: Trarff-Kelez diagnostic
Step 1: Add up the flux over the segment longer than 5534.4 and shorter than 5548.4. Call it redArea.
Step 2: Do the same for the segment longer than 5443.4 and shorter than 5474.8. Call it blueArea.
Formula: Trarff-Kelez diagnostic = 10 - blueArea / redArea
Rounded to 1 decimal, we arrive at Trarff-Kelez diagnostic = 7.6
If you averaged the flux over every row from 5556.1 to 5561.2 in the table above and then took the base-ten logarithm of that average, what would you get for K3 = 1.288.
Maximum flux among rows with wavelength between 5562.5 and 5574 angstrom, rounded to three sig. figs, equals 20.9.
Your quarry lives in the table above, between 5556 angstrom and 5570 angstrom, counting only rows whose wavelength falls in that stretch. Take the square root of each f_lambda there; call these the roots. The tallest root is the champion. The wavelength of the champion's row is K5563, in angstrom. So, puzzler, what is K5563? 5569.54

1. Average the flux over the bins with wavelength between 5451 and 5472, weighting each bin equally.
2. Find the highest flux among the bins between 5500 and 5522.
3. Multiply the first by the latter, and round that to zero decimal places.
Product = 334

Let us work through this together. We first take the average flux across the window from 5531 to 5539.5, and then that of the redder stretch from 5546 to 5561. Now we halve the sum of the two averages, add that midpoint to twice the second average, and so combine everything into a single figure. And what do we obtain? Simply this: 57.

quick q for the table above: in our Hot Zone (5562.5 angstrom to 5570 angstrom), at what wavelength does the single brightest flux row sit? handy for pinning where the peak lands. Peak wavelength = 5569.54 angstrom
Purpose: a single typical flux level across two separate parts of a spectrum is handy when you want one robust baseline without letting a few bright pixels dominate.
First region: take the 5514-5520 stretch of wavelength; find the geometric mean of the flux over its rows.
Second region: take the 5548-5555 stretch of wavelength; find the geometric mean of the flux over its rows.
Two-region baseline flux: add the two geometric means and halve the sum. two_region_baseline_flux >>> 18.6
